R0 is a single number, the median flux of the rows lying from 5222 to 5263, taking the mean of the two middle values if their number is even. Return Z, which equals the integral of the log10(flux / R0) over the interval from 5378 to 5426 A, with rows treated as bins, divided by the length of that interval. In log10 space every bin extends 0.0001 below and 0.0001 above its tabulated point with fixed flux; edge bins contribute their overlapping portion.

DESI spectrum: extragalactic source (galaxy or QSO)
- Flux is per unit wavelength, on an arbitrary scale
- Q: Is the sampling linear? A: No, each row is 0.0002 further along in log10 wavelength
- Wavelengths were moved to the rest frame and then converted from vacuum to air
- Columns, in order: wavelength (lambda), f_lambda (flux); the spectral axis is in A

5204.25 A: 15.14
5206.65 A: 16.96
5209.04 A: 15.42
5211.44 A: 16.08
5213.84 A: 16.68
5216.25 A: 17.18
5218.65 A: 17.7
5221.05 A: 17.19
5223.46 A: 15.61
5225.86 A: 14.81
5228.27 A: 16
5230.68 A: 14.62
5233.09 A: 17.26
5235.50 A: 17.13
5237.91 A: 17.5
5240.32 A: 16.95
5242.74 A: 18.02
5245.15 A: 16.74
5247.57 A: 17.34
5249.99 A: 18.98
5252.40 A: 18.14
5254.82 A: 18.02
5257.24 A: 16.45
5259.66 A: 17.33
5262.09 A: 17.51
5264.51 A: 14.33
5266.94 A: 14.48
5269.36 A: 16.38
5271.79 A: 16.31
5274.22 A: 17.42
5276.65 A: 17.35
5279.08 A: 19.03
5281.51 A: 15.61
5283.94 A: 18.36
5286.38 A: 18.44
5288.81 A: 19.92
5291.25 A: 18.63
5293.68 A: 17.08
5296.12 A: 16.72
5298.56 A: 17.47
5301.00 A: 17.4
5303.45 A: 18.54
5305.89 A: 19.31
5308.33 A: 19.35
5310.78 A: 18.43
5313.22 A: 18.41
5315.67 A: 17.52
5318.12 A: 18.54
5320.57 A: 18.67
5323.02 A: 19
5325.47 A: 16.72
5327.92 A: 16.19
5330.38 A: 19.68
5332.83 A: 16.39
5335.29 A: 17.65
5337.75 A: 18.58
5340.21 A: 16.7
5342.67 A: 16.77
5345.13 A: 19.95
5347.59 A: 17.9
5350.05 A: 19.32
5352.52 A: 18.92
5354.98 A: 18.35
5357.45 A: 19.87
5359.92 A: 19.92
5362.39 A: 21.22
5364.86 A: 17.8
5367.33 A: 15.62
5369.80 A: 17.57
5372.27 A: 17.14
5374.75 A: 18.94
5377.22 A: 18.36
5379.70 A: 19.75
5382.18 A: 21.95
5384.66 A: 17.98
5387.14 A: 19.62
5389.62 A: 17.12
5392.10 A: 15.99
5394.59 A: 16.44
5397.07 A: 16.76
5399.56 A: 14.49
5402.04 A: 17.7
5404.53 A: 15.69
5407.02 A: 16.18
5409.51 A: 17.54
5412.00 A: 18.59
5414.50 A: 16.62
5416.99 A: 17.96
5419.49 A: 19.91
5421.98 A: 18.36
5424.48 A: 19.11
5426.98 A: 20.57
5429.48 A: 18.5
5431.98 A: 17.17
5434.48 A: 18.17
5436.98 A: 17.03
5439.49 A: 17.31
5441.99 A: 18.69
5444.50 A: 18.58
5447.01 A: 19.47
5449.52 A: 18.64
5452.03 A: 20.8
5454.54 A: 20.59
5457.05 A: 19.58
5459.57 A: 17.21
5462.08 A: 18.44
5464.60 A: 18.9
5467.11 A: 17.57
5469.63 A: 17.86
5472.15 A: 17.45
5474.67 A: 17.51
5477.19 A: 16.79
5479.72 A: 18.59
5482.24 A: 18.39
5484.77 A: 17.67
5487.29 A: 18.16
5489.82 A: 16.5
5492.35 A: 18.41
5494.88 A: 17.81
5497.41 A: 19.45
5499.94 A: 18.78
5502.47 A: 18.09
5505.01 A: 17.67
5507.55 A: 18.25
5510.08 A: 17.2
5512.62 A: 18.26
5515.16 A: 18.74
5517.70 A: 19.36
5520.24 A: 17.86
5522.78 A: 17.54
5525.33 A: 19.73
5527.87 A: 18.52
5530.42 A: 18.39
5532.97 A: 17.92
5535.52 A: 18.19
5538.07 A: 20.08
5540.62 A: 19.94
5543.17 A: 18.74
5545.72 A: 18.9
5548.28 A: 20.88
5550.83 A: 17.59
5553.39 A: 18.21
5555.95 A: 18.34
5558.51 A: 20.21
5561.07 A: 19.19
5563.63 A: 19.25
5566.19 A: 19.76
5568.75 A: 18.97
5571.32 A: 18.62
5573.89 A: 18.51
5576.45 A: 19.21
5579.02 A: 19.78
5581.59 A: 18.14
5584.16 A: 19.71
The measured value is 0.011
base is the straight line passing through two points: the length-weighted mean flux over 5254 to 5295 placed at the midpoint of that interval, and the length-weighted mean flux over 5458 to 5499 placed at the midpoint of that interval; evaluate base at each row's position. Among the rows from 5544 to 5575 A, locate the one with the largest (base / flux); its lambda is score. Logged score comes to 5550.83 A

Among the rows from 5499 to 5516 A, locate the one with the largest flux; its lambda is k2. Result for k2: 5499.94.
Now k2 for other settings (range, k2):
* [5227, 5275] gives 5249.99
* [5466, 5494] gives 5479.72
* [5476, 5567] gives 5548.28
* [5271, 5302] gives 5288.81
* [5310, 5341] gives 5330.38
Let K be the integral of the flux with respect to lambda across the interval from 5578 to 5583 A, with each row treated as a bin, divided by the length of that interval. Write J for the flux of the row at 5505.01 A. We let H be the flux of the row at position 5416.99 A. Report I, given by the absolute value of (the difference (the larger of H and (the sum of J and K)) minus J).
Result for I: 18.9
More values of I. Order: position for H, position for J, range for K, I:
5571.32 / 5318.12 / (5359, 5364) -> 20.4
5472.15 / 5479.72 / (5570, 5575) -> 18.5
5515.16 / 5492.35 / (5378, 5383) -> 20.5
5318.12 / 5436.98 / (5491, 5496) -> 18.1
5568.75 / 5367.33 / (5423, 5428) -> 19.7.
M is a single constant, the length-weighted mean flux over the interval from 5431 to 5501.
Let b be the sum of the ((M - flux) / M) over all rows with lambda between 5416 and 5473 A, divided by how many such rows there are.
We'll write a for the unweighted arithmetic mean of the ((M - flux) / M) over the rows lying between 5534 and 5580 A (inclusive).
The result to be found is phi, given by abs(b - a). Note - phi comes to 0.03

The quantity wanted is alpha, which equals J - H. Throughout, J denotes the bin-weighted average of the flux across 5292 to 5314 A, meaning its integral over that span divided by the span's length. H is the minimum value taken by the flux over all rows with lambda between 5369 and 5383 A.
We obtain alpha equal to 1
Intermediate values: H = 17.14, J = 18.1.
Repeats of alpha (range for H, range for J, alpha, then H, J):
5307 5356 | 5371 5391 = 3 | 16.19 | 18.8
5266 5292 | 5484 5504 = 4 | 14.48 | 18.1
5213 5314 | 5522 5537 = 4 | 14.33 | 18.4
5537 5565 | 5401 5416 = -1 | 17.59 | 17.1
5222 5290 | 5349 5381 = 4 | 14.33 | 18.7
